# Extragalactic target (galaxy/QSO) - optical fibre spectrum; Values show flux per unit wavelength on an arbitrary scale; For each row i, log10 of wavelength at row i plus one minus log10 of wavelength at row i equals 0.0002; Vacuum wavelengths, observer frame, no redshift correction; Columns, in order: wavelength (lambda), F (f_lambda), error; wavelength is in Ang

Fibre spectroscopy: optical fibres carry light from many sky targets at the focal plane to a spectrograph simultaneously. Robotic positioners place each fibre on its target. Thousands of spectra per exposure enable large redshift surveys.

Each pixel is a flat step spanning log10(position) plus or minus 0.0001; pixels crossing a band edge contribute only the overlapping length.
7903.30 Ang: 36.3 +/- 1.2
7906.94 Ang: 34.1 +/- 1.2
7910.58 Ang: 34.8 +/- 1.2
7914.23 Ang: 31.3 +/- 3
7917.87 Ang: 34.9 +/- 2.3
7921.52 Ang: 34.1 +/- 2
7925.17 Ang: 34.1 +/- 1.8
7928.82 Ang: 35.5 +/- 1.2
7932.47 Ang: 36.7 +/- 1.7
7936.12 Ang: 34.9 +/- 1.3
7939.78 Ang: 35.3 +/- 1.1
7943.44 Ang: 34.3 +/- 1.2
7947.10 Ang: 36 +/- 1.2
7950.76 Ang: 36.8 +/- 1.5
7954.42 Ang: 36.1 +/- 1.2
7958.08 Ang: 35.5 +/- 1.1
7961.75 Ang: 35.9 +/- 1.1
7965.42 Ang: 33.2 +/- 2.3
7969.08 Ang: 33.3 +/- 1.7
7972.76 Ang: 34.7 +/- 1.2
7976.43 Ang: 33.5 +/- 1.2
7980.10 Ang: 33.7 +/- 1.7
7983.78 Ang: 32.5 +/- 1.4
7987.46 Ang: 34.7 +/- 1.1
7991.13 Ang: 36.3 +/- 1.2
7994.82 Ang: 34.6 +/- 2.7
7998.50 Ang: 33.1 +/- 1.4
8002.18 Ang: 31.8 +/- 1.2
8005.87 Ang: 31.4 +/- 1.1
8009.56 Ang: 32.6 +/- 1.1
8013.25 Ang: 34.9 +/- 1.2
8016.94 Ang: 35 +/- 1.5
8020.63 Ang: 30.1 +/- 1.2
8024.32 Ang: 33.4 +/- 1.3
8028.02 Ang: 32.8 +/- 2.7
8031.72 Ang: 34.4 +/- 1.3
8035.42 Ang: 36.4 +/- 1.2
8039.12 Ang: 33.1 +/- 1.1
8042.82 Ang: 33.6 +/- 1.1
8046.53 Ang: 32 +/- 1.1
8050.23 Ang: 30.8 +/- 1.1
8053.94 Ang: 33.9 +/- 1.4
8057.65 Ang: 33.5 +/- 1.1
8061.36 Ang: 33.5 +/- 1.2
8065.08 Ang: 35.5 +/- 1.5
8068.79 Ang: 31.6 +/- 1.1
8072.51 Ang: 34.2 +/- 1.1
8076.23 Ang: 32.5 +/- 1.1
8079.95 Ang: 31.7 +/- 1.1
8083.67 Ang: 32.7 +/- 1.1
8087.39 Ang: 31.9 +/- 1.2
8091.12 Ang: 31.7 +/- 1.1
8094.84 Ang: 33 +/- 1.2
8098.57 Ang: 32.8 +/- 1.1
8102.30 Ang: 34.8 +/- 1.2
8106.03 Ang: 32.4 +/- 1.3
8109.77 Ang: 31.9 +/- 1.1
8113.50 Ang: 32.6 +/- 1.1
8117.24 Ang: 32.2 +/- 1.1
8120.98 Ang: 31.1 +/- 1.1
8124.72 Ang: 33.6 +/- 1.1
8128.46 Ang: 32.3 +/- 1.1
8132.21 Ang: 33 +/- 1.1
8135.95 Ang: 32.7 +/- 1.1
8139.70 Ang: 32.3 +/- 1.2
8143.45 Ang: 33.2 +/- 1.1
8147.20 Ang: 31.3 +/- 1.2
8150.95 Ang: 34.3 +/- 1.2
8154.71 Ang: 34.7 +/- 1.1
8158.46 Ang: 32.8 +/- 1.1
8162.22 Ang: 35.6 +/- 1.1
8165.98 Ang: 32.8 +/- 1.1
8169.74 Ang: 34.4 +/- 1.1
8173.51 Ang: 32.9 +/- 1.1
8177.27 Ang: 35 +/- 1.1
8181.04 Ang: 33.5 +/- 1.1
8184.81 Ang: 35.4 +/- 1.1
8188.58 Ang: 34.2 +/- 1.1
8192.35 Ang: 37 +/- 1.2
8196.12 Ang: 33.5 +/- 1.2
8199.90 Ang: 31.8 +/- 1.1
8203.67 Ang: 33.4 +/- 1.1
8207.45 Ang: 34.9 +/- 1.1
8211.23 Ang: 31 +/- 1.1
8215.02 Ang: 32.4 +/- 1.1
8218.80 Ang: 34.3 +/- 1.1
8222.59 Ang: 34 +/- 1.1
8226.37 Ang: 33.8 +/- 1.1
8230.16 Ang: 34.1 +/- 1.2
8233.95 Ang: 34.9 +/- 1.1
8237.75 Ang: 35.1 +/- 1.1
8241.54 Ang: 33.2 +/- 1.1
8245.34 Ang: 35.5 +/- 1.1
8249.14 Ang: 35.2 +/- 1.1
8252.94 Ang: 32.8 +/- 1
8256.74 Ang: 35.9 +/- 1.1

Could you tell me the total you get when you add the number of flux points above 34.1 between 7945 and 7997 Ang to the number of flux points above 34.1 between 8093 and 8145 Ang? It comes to 10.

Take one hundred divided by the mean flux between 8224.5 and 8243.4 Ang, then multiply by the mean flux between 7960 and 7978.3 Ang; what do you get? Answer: 100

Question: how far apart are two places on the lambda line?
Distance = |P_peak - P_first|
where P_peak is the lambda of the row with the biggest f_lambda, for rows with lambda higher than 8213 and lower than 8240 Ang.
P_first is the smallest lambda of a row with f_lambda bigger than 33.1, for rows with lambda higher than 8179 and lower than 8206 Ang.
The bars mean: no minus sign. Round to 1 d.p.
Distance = 56.7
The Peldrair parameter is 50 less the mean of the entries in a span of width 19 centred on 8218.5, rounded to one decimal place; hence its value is 16.9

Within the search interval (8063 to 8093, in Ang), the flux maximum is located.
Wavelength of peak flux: 8065.08 Ang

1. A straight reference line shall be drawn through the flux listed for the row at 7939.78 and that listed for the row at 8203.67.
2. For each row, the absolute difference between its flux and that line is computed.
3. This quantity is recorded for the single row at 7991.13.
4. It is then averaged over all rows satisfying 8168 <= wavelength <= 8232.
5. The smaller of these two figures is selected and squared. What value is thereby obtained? 1.2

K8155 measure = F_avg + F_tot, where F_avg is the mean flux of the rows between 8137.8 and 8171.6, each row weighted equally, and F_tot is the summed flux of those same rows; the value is 335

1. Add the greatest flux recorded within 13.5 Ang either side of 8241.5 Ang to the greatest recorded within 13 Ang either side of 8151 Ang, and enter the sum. 71.1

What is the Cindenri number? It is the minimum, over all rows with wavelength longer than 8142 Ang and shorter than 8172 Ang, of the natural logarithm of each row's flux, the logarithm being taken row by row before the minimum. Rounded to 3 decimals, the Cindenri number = 3.444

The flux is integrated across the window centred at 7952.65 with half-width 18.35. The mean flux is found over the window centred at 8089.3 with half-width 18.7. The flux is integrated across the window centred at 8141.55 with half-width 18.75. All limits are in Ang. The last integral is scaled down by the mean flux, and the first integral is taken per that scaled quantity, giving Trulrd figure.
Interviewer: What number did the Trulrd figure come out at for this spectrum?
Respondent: 34.1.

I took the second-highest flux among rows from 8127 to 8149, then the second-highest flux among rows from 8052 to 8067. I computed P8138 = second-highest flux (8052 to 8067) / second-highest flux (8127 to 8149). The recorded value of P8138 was 1.03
